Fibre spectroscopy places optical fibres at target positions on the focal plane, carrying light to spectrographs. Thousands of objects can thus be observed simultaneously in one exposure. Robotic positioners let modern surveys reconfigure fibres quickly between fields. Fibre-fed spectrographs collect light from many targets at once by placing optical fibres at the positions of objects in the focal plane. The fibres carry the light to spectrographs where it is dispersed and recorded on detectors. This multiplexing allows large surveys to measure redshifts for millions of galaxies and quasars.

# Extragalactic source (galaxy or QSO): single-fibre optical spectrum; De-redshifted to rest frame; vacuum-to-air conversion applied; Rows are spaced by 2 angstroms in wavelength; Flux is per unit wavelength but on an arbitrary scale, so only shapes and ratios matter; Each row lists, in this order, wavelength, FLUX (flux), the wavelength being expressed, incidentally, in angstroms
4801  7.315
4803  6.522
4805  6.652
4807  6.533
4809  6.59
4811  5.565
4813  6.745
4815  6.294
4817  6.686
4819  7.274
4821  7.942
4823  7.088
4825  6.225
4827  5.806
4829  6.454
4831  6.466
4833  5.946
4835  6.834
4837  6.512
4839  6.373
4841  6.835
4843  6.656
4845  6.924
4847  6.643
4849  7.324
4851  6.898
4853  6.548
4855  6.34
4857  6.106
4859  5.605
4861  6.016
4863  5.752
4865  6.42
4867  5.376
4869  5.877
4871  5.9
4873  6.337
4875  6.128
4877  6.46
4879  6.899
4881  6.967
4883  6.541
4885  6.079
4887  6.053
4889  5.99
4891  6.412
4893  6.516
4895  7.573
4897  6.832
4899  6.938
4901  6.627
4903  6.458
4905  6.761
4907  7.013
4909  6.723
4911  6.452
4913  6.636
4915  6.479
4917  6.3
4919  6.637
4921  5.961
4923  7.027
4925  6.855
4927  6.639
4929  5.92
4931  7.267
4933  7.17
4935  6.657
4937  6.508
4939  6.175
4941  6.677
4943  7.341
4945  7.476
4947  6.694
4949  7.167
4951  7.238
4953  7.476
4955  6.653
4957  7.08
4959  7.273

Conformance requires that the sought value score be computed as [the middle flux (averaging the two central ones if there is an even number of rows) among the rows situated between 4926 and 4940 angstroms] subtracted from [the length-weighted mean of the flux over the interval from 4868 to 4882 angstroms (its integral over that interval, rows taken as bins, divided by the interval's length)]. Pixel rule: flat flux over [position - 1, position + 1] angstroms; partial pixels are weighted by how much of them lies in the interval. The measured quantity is -0.27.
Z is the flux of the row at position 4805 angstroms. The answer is 6.652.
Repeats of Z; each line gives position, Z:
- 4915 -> 6.479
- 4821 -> 7.942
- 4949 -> 7.167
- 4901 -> 6.627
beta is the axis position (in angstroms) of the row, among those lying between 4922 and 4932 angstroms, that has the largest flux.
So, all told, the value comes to 4931 angstroms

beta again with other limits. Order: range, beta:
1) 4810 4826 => 4821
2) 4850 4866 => 4851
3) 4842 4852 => 4849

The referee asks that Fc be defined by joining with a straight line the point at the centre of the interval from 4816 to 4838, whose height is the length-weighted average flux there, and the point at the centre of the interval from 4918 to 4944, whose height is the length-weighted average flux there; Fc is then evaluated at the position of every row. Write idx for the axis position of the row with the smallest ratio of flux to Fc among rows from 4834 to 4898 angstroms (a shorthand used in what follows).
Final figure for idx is 4867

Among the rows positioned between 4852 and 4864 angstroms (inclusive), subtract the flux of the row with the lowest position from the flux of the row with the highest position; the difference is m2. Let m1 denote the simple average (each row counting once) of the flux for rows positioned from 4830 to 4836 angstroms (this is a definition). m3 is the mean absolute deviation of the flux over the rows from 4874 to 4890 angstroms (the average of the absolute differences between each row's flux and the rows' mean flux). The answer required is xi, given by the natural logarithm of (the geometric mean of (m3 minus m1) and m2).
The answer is 0.8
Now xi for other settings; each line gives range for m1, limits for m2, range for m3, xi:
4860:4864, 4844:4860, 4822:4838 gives 1.0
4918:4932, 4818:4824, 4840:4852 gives 0.1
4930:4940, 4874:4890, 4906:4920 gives 0.0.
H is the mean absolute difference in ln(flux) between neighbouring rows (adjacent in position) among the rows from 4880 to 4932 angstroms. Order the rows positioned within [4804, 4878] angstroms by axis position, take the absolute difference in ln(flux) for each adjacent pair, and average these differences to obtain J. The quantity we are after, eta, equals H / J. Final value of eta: 0.8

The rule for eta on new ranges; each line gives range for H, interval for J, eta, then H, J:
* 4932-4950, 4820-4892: 1.0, 0.065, 0.063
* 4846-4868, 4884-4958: 1.3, 0.077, 0.059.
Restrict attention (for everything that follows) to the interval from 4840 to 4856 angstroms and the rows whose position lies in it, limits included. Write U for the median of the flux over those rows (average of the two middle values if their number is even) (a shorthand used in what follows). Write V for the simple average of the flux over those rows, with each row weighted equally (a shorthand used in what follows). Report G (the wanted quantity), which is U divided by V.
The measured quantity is 0.996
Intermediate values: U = 6.7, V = 6.8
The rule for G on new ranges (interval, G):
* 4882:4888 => 0.977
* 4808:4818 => 1.034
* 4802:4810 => 0.998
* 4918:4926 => 1.019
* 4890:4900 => 0.997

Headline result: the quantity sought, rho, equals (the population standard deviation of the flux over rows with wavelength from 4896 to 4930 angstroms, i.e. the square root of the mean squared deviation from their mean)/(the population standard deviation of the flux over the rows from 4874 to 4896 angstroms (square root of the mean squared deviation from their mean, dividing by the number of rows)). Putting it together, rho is 0.7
